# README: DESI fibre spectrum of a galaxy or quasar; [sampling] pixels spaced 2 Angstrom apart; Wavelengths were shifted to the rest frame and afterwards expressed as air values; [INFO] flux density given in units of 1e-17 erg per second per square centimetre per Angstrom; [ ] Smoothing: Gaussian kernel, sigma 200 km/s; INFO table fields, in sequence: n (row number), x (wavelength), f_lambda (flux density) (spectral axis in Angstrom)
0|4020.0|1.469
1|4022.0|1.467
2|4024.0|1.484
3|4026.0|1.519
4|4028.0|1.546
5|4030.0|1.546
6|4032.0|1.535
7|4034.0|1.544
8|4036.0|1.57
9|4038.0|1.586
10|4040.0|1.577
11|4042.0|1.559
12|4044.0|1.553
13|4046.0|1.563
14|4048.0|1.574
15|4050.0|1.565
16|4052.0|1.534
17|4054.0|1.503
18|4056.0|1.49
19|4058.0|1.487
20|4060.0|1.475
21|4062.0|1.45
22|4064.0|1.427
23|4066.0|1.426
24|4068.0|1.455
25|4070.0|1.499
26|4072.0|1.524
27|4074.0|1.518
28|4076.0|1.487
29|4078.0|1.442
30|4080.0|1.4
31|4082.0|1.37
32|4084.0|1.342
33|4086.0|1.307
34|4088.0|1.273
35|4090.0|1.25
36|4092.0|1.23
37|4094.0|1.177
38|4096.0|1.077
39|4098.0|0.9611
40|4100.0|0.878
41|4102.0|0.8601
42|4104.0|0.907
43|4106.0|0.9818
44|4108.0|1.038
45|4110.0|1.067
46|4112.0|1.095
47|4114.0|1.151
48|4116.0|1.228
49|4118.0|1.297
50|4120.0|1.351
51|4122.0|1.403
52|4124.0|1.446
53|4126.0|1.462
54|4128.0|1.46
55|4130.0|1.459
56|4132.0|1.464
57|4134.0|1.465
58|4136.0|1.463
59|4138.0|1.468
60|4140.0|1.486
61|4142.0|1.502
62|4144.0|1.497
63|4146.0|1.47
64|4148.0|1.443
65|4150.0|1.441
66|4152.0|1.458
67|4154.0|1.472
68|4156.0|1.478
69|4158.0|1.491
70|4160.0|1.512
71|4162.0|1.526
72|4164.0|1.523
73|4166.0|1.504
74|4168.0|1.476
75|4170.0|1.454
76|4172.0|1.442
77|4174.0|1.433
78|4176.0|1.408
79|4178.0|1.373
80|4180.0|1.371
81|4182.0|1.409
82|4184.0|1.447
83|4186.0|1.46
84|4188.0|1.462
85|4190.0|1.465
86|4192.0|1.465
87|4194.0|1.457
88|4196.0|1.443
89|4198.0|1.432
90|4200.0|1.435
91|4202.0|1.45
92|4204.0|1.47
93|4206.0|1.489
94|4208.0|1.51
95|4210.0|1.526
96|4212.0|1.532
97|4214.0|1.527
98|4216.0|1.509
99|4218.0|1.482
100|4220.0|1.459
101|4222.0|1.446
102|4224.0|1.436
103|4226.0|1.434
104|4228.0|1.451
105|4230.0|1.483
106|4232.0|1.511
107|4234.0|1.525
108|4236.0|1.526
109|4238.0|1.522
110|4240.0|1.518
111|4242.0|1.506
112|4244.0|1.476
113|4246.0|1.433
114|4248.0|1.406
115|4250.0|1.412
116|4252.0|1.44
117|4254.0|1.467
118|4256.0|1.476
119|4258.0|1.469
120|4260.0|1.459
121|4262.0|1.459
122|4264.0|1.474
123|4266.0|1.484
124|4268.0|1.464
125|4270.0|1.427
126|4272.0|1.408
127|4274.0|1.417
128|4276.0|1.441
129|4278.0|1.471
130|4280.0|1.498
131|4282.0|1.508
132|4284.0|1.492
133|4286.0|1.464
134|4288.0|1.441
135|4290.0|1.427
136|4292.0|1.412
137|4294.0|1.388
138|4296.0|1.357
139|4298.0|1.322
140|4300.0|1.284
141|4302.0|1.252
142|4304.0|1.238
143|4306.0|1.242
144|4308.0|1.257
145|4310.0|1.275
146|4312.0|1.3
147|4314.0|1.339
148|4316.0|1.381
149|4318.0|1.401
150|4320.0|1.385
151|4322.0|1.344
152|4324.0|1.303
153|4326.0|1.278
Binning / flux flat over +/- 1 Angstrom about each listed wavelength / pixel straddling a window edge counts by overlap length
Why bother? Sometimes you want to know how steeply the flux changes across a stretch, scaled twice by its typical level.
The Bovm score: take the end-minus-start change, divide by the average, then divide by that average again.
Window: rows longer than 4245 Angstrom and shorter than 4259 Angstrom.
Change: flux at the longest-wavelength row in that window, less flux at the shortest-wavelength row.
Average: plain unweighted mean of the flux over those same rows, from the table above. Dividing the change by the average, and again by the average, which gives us 0.017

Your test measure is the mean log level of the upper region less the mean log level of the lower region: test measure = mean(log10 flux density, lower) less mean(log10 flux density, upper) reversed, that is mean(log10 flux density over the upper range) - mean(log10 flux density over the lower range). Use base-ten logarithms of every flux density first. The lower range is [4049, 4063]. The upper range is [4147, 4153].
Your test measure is -0.016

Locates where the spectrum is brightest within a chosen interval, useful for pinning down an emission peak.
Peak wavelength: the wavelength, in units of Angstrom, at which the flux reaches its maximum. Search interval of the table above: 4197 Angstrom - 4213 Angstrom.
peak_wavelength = 4212.0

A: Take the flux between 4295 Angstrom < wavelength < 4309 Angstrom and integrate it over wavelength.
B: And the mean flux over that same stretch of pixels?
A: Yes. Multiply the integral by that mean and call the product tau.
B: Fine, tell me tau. 22.9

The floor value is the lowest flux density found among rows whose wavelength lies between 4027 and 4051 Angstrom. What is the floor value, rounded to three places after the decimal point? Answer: 1.535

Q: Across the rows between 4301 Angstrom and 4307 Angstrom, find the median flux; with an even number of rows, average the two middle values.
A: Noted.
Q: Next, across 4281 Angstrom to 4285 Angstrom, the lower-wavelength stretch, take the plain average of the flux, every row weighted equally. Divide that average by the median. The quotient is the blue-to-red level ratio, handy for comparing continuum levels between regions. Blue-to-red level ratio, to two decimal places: 1.21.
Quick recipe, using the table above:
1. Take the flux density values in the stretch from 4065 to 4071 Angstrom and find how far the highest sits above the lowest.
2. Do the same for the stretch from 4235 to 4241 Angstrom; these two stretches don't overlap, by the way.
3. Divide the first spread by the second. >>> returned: 9.1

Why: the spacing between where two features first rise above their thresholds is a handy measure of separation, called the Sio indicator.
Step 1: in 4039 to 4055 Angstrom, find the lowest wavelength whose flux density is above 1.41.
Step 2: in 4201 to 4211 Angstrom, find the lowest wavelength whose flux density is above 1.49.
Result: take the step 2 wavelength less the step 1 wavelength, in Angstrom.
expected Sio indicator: 168 Angstrom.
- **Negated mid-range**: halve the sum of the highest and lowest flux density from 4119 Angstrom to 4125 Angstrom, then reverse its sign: -1.40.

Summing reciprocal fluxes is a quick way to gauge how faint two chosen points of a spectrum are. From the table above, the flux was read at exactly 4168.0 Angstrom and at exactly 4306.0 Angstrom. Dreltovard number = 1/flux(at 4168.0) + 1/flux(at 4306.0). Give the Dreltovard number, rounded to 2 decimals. 1.48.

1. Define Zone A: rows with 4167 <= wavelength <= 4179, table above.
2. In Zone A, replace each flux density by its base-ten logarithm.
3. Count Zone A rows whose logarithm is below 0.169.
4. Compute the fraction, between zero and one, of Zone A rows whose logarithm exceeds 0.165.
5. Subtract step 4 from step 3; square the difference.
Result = 23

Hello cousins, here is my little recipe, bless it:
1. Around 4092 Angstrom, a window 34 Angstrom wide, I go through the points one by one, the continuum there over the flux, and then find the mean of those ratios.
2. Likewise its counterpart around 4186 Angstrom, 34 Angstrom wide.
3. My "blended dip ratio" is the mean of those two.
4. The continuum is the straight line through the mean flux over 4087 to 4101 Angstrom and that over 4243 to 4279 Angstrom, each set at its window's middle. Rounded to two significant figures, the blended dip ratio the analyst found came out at 0.95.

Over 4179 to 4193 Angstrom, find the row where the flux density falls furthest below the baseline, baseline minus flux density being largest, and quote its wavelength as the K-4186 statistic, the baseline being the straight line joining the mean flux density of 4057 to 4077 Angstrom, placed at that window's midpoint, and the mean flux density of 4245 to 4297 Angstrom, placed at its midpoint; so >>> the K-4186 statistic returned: 4180.0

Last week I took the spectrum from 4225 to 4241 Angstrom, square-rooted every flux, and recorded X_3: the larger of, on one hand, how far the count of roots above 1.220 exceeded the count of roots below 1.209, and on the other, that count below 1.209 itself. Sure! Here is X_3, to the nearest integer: 3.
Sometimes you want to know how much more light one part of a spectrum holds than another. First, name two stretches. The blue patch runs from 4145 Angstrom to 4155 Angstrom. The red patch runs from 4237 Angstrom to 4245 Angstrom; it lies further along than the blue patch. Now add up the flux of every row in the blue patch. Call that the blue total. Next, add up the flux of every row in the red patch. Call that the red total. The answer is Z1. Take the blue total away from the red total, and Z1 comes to -1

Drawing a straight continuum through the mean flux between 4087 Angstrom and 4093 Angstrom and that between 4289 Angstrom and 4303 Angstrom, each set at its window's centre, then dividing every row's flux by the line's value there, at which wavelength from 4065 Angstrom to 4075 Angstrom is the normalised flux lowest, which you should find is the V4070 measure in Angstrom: 4066.0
